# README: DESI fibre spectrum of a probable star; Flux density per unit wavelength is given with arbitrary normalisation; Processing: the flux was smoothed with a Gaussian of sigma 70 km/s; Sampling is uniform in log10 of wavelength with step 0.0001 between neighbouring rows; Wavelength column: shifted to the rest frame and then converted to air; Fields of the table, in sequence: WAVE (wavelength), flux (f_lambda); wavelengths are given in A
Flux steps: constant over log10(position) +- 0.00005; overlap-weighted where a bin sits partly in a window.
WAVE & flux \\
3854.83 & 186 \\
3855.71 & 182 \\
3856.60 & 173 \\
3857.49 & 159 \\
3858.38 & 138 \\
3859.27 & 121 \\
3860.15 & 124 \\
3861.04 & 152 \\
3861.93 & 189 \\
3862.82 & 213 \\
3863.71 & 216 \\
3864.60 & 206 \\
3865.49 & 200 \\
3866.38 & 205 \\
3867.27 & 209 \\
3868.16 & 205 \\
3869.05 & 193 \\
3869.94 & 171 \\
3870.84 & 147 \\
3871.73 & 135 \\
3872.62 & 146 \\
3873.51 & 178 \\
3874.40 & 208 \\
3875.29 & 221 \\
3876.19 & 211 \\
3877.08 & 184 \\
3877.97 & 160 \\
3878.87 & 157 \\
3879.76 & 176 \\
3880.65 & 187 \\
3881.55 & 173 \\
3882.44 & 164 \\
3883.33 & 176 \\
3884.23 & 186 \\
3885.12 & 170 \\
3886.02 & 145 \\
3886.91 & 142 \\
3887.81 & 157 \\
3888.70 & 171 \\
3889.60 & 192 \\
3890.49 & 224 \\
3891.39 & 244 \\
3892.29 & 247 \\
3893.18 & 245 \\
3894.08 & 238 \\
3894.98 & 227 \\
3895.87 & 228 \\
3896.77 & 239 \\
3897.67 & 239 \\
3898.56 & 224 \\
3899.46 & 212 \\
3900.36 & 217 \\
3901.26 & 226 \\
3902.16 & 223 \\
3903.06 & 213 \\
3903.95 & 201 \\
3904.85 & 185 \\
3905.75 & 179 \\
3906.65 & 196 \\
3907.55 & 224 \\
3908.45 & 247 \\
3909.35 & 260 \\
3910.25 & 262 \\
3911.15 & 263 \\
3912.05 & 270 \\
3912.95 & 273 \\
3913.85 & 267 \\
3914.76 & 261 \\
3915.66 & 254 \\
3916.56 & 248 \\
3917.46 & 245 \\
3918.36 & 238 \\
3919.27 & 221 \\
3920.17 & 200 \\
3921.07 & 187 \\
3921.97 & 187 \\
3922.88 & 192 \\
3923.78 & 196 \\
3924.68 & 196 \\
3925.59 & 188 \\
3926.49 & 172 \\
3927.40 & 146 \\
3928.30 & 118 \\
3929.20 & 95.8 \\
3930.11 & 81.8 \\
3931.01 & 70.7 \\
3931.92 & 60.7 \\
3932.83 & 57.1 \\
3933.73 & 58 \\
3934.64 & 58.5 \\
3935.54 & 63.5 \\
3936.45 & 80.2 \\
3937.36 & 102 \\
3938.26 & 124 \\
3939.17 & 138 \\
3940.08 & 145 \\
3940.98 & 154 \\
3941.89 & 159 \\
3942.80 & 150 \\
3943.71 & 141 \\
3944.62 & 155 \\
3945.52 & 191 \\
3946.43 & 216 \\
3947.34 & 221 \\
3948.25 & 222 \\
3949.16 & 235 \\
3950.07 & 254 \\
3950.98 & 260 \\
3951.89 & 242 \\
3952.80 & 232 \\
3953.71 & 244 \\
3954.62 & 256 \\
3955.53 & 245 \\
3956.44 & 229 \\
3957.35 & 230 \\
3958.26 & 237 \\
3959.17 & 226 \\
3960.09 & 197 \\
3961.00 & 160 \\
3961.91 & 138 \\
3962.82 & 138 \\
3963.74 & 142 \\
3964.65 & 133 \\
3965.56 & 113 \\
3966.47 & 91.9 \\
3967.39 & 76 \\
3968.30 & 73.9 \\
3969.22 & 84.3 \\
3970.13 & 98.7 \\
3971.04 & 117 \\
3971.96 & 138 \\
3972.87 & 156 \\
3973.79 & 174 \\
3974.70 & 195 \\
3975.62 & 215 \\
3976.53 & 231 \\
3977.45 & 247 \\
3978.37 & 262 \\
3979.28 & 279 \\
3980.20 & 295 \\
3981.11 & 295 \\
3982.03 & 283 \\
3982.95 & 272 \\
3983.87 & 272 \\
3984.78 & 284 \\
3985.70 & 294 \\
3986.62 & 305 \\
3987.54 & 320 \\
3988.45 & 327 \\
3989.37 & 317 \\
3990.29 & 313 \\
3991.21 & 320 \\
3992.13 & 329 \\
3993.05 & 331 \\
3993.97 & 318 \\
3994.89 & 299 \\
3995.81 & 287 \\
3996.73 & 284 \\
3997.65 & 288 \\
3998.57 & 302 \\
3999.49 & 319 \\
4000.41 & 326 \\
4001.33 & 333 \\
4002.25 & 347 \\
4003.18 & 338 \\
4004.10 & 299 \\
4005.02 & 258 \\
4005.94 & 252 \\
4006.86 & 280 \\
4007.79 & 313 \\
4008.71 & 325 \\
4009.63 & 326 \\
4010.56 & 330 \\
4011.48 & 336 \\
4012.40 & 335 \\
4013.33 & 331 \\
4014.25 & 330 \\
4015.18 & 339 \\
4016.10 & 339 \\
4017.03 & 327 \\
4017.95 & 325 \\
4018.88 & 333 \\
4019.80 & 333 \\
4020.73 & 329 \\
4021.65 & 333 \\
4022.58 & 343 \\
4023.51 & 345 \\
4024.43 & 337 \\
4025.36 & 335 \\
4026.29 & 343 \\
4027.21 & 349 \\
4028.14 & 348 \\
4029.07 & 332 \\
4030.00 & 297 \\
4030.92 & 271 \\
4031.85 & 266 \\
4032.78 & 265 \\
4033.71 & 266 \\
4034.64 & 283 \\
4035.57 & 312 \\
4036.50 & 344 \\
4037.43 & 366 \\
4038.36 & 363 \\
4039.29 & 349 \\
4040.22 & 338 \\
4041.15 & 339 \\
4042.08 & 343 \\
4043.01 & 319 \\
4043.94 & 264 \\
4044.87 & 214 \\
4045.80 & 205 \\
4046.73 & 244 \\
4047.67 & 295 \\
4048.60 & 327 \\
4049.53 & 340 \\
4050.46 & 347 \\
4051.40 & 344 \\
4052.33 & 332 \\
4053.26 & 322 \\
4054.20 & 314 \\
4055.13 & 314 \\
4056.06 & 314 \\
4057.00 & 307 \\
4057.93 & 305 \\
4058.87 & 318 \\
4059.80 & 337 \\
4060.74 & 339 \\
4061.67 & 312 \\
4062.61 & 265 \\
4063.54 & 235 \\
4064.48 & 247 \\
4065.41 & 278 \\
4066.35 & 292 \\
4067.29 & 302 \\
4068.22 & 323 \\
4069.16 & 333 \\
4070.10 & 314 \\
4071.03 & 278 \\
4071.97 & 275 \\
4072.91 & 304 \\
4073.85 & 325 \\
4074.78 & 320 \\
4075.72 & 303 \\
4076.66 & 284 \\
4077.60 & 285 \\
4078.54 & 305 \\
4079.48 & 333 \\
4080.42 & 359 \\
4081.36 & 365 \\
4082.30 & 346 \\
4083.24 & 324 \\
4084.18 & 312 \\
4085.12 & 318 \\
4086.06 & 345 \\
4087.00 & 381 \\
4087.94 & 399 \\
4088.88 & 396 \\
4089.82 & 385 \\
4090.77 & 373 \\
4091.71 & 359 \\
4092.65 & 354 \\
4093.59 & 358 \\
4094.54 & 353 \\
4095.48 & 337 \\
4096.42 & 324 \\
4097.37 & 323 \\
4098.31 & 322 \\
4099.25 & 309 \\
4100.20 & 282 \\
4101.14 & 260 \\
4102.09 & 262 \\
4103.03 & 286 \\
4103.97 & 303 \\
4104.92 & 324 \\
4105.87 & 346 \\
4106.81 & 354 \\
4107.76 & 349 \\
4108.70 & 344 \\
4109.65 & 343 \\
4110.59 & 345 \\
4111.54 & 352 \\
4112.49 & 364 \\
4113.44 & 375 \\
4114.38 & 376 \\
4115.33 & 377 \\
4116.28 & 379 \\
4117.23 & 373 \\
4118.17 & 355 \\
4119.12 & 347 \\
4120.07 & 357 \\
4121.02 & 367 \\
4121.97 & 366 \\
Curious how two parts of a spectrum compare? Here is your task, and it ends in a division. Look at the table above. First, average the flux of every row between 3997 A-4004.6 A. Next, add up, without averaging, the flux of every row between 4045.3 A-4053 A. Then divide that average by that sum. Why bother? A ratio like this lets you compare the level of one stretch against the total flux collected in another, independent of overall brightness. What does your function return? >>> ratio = 0.13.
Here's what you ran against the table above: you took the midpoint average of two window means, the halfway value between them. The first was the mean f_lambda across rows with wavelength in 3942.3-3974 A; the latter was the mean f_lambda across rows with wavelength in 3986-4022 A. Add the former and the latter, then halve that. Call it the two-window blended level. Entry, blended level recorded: 247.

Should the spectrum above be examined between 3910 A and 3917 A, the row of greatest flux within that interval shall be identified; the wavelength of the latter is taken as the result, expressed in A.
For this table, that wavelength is 3912.95 A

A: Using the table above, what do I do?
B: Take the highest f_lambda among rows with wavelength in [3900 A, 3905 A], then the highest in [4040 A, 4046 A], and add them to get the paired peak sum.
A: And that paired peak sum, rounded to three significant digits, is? 569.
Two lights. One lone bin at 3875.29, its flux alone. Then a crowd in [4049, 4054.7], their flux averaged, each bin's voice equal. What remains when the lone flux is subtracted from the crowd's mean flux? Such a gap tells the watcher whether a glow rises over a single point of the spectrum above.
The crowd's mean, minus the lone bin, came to 112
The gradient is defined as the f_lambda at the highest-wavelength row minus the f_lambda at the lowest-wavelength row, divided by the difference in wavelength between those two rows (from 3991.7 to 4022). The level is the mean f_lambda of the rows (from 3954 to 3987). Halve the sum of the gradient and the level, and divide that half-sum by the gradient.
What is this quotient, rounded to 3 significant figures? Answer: 737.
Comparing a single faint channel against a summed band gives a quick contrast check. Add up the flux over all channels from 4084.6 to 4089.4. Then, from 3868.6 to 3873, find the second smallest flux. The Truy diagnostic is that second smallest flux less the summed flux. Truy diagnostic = -1693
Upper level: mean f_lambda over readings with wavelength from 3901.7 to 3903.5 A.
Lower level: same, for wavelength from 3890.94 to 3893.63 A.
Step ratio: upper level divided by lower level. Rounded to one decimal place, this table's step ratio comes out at 0.9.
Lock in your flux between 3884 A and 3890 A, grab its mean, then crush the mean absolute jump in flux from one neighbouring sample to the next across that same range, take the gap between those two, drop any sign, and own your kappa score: 150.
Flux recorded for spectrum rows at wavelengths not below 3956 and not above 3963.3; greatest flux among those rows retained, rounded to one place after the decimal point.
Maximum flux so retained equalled 237.0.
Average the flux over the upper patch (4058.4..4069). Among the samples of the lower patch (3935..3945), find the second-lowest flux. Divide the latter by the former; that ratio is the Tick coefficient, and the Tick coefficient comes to 0.3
